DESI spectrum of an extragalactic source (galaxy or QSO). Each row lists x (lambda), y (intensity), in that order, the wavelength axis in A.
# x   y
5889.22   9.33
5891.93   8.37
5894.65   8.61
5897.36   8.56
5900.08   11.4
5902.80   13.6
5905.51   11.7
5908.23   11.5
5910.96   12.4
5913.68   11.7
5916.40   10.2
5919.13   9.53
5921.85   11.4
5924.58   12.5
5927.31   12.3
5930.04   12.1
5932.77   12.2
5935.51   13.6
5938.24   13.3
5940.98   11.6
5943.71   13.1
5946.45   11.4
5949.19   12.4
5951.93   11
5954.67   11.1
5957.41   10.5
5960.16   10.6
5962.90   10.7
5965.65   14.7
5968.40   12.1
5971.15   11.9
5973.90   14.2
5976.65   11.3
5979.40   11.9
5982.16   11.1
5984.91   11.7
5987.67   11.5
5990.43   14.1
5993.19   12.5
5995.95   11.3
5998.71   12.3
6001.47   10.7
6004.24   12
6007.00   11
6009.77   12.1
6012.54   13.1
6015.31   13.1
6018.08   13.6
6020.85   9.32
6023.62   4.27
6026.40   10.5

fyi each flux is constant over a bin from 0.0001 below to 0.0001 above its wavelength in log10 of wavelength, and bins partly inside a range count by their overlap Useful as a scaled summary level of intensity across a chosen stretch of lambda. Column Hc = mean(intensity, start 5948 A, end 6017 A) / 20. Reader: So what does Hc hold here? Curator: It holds 0.598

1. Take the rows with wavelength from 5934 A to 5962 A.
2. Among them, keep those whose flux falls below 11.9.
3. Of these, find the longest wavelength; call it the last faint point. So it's 5960.16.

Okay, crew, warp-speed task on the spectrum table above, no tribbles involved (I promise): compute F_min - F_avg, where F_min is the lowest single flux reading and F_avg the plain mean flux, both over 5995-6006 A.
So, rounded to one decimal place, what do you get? -0.9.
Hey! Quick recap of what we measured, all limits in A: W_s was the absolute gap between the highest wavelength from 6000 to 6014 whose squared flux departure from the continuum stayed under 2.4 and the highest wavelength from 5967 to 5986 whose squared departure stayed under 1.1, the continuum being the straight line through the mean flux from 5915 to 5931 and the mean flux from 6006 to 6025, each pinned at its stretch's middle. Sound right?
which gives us 24.9 A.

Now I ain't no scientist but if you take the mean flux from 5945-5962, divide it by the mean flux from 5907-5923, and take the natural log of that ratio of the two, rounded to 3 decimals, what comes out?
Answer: 0.004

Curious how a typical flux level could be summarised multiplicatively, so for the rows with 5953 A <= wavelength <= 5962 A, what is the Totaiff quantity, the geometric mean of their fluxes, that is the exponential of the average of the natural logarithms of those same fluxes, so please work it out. 10.7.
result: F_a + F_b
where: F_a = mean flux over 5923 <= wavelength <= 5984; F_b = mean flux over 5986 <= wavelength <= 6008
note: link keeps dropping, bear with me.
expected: 24.0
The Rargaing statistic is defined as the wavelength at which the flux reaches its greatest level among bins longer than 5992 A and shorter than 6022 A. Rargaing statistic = 6018.08 A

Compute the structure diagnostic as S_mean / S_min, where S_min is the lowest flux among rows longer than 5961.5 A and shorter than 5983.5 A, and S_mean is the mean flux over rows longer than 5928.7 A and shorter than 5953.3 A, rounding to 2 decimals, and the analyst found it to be 1.15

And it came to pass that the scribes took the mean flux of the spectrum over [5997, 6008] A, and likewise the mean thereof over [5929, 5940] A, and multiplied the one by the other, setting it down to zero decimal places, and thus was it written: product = 147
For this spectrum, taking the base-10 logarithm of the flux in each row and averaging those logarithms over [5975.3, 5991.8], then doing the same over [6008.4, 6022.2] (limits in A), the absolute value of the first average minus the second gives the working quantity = 0.009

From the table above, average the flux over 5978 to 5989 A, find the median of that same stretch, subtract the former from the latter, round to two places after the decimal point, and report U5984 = 0.05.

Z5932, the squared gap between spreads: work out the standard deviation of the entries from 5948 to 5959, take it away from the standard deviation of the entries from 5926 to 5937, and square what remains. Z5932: 0.01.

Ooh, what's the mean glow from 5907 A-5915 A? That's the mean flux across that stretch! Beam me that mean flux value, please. 11.9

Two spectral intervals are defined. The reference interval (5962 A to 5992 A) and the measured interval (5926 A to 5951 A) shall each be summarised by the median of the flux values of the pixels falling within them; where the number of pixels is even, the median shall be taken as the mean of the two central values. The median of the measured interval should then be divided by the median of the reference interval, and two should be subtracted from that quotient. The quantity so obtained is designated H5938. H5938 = -0.966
